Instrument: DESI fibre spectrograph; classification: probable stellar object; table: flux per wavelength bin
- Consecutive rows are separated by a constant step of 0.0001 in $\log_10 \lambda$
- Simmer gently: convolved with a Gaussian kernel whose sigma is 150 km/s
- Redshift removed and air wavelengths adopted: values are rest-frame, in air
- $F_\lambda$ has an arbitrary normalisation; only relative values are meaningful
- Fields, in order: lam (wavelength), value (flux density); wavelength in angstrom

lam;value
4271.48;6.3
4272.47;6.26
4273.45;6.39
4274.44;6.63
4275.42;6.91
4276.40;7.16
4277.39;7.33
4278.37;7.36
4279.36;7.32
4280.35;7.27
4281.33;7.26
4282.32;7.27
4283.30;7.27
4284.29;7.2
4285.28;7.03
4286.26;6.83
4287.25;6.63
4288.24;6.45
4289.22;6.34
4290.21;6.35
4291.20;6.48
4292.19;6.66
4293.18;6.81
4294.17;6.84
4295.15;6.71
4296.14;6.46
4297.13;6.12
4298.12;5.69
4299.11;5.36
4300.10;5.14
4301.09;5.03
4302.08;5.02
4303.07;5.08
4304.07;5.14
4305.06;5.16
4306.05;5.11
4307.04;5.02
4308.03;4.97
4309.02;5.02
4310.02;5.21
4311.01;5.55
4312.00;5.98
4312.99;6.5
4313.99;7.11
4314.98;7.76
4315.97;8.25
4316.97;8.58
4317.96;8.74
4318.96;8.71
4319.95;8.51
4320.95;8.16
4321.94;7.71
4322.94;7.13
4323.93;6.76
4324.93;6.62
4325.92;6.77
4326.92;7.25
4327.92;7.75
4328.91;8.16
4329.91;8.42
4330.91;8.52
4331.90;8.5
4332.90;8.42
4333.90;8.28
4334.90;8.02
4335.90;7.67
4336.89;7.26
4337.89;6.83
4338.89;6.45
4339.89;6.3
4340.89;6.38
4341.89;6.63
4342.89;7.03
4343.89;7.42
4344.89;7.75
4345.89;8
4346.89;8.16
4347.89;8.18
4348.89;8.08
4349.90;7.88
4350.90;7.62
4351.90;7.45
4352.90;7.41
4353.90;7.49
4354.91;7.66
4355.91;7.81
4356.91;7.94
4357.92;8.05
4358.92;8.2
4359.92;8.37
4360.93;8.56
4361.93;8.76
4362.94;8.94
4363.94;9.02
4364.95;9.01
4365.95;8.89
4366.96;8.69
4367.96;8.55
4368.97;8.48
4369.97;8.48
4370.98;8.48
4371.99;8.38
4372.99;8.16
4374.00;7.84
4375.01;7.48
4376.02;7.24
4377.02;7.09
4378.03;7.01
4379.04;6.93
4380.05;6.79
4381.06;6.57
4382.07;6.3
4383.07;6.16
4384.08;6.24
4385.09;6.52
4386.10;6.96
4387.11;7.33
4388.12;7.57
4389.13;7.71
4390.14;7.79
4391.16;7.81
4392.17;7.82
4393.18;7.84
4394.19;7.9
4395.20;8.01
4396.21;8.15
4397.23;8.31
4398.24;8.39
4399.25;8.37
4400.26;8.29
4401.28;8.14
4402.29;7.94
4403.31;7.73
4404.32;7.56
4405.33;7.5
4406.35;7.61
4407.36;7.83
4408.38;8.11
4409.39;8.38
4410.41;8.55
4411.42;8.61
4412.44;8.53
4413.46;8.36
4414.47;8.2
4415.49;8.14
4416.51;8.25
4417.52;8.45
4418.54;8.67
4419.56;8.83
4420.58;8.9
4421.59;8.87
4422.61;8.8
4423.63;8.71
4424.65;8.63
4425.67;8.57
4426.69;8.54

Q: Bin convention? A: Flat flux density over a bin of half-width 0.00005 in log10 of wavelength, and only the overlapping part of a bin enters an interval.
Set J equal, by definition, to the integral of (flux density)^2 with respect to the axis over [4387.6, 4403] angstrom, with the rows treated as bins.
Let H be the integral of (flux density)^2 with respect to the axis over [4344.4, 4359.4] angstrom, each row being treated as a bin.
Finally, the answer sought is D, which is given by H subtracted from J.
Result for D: 62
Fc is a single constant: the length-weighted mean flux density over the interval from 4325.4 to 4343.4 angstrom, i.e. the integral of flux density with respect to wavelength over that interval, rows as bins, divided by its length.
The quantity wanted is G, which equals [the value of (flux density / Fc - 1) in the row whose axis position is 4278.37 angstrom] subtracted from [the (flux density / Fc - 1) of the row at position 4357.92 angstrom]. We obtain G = 0.09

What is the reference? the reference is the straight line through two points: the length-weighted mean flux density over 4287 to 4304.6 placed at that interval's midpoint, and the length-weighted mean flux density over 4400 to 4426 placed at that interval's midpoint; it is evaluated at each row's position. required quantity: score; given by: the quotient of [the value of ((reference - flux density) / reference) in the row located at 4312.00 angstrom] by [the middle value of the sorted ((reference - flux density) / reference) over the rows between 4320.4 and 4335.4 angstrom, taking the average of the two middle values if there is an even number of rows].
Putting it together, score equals -0.3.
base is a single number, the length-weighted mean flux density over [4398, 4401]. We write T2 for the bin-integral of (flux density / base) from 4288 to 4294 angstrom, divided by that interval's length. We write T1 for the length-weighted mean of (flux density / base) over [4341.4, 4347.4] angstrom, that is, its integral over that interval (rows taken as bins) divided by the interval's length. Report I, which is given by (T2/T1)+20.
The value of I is 20.9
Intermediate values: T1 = 0.90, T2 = 0.78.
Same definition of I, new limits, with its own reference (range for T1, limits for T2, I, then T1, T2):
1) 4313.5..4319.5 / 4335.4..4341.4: 20.8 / 0.98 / 0.82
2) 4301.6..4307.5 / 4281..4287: 21.4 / 0.61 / 0.85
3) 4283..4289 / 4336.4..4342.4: 21.0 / 0.82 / 0.80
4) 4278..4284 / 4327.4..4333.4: 21.1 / 0.87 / 1.00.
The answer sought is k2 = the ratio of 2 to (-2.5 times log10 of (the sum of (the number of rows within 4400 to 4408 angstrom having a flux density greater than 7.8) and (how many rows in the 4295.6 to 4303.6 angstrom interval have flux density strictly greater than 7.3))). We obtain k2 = -1.33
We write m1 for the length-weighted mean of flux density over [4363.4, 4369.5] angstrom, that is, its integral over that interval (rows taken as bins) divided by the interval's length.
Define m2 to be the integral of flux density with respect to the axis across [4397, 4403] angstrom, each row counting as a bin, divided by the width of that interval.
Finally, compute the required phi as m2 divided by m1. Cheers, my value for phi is 0.94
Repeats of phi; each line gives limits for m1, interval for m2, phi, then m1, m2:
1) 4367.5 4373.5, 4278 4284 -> 0.86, 8.4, 7.3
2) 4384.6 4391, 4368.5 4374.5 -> 1.13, 7.3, 8.3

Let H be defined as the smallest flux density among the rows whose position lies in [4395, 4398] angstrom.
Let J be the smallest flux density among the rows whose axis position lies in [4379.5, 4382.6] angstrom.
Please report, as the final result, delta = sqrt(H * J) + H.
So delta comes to 15.1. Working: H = 8.01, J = 6.3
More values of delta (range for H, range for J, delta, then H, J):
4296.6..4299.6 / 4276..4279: 11.6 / 5.36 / 7.16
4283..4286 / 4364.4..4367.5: 14.8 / 7.03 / 8.69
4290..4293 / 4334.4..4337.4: 13.1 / 6.35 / 7.26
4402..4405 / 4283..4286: 14.9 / 7.56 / 7.03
